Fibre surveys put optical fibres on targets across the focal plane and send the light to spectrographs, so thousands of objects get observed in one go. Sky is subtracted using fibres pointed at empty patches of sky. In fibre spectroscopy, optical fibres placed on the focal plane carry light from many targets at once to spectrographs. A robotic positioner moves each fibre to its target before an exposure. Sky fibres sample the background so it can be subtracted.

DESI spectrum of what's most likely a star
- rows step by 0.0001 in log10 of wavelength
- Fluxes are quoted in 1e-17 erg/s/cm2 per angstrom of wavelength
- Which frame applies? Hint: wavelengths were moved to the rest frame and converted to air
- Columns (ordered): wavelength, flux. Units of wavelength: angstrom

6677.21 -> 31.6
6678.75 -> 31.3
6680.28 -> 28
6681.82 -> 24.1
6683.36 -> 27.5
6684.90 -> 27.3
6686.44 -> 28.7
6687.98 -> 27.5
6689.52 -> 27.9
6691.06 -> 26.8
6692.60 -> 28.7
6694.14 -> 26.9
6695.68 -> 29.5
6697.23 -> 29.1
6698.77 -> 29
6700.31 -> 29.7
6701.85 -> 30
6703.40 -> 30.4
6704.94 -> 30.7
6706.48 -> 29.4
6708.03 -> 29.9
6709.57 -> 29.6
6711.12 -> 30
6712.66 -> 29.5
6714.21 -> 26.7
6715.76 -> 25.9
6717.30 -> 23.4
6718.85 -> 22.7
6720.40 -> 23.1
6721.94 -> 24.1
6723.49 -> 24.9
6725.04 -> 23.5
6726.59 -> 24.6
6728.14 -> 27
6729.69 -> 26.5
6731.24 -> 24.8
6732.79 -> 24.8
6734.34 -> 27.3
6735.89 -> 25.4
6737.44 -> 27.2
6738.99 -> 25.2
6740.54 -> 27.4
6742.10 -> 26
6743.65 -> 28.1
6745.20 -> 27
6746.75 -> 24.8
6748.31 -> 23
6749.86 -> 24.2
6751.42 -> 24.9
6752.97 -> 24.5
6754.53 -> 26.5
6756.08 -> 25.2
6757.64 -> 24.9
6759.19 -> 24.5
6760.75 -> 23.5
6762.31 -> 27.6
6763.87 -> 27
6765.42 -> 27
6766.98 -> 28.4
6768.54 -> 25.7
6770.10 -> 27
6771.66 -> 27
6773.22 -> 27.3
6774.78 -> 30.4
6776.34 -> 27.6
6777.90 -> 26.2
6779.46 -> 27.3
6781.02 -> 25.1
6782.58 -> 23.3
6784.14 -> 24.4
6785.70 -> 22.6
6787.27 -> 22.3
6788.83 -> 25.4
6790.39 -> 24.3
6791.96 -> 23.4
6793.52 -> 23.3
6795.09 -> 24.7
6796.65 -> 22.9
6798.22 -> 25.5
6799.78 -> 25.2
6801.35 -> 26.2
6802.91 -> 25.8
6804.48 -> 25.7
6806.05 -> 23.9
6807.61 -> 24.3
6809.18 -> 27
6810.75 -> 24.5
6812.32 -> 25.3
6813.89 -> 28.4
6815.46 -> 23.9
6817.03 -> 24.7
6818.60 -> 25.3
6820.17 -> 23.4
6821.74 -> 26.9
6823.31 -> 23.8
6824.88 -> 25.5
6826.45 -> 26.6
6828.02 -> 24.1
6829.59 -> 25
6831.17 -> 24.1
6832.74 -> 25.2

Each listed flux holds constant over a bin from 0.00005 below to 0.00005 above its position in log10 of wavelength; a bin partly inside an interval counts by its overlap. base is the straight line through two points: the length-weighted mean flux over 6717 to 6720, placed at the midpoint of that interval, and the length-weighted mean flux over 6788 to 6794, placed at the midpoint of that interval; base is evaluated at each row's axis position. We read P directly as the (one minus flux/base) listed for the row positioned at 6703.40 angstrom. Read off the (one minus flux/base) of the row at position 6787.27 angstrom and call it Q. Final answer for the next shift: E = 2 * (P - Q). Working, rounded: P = -0.34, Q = 0.1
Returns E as -0.8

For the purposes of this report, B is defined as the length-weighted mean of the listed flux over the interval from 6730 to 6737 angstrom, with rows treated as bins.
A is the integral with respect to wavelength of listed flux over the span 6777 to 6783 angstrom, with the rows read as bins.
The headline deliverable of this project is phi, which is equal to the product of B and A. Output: 3961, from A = 154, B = 25.7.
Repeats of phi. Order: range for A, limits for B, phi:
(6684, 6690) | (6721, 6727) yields 4047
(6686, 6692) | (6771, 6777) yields 4672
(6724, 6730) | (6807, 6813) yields 3833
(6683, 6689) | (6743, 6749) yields 4284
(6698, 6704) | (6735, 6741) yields 4693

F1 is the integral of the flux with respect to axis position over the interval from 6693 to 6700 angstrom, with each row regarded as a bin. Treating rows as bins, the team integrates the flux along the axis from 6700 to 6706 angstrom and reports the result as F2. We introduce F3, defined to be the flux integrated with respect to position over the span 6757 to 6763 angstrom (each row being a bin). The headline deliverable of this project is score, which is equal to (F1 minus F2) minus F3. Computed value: -131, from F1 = 201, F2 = 181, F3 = 151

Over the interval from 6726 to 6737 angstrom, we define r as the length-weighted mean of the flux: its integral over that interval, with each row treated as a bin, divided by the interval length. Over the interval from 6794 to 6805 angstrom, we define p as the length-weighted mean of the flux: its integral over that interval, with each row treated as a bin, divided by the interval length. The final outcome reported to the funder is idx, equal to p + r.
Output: 50.9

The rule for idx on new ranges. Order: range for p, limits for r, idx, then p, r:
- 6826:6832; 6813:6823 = 50.2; 24.9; 25.4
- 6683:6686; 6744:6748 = 53.3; 27.5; 25.8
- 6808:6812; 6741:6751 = 51.1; 25.5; 25.5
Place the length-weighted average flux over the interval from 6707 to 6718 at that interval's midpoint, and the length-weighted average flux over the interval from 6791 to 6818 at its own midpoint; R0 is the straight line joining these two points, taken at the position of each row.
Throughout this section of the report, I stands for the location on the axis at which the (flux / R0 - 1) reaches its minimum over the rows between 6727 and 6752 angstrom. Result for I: 6748.31 angstrom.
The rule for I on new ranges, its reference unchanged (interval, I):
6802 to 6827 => 6820.17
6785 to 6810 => 6787.27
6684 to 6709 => 6691.06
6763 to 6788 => 6787.27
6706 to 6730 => 6718.85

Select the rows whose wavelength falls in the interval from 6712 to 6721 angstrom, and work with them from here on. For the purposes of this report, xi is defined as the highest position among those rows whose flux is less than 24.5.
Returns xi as 6720.40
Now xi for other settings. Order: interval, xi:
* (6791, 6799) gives 6796.65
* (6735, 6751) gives 6749.86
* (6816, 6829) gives 6828.02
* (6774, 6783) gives 6782.58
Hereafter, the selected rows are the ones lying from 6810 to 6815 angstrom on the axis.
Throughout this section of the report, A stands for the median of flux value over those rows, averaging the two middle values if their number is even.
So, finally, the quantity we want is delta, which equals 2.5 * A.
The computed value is 63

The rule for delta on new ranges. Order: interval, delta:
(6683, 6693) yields 69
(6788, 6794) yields 60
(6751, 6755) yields 62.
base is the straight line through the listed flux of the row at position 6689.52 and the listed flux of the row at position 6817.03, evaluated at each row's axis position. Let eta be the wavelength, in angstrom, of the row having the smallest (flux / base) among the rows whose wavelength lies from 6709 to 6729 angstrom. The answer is 6718.85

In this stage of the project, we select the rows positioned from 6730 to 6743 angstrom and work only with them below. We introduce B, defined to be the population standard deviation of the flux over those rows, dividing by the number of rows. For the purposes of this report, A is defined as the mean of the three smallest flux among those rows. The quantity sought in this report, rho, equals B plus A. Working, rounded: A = 24.9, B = 1.1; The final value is 26.0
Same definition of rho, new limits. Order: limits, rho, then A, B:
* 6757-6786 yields 25.0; 23.1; 1.9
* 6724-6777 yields 24.9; 23.3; 1.6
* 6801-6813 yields 25.2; 24.2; 1.0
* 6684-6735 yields 25.4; 23.1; 2.4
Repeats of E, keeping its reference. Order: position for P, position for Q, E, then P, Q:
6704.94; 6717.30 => -0.7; -0.35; 0.0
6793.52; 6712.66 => 0.7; 0.04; -0.3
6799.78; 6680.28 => 0.4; -0.04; -0.3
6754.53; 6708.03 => 0.4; -0.13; -0.3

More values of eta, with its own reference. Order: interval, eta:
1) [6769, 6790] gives 6787.27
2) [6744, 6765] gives 6748.31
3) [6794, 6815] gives 6796.65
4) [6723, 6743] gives 6725.04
